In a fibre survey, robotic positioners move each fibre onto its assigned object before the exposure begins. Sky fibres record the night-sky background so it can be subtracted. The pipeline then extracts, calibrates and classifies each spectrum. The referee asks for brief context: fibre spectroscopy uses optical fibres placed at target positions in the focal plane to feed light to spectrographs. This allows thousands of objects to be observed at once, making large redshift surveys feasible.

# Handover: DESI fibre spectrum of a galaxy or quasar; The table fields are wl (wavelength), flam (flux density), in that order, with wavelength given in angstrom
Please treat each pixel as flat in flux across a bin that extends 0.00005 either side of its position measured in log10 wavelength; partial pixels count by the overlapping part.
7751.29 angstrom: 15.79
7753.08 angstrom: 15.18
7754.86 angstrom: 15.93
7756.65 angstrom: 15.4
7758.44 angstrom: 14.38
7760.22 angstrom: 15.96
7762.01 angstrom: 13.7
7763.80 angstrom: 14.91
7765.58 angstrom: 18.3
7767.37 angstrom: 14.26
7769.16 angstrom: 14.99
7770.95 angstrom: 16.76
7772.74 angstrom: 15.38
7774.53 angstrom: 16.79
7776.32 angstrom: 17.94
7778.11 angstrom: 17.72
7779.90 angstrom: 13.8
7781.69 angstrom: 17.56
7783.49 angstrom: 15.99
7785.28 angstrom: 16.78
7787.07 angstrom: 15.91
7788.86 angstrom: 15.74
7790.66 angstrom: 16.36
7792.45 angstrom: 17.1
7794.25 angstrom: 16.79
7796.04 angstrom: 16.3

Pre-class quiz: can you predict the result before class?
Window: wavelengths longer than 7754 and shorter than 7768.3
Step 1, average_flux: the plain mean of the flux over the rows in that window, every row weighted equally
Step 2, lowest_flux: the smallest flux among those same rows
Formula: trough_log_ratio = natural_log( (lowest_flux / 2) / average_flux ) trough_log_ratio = -0.807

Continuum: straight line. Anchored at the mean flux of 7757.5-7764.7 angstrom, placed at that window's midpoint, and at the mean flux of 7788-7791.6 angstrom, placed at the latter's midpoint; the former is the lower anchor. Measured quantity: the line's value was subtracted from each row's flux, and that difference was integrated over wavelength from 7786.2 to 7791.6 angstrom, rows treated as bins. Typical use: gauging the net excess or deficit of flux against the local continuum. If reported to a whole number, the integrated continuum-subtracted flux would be 0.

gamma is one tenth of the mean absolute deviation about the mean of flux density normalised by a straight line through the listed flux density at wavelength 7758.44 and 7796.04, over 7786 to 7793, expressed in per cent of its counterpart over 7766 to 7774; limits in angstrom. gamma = 4.9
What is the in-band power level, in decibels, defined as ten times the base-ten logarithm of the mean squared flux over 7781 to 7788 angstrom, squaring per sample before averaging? 24.4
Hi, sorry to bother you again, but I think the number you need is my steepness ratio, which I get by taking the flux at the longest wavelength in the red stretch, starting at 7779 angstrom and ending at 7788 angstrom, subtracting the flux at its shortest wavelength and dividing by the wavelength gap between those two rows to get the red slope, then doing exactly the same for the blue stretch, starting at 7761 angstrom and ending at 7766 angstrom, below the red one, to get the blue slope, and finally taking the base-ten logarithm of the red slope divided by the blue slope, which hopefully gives -0.64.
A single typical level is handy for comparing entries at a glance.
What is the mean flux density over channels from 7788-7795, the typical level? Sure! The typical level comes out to 16.5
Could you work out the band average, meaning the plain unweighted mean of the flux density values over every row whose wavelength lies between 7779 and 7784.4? 15.8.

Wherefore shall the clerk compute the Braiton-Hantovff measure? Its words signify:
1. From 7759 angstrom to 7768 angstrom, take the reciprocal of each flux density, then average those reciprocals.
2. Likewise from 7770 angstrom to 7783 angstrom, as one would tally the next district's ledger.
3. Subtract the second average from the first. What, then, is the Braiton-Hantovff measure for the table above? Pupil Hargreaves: 0.0047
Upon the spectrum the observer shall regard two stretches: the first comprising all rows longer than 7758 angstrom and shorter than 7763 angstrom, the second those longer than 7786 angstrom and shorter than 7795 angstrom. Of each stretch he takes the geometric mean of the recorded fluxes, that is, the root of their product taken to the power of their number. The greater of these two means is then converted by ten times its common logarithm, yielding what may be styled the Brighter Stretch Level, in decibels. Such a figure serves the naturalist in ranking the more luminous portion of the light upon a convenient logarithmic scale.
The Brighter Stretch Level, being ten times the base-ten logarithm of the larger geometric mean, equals 12.1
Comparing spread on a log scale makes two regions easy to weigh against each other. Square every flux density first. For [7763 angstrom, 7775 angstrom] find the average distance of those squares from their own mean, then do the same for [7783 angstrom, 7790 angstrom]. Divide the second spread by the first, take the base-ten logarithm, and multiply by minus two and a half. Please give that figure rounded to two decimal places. 1.34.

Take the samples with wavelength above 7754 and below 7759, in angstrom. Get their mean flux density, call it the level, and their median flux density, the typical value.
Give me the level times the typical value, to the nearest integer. 235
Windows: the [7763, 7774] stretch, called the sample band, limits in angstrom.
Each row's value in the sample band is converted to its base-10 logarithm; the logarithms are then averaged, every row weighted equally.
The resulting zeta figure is 1.20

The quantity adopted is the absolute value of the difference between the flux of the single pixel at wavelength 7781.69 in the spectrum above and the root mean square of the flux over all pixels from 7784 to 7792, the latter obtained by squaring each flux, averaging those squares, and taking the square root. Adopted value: 1.4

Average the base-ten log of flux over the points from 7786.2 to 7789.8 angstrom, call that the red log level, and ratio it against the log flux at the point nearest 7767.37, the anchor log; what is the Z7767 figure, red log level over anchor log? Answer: 1.04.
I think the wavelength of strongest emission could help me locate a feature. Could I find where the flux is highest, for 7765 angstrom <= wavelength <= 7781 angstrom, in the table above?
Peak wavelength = 7765.58 angstrom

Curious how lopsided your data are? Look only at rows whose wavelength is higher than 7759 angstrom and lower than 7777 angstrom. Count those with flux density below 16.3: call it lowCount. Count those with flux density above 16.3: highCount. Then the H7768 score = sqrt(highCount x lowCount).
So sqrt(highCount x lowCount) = 4.9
